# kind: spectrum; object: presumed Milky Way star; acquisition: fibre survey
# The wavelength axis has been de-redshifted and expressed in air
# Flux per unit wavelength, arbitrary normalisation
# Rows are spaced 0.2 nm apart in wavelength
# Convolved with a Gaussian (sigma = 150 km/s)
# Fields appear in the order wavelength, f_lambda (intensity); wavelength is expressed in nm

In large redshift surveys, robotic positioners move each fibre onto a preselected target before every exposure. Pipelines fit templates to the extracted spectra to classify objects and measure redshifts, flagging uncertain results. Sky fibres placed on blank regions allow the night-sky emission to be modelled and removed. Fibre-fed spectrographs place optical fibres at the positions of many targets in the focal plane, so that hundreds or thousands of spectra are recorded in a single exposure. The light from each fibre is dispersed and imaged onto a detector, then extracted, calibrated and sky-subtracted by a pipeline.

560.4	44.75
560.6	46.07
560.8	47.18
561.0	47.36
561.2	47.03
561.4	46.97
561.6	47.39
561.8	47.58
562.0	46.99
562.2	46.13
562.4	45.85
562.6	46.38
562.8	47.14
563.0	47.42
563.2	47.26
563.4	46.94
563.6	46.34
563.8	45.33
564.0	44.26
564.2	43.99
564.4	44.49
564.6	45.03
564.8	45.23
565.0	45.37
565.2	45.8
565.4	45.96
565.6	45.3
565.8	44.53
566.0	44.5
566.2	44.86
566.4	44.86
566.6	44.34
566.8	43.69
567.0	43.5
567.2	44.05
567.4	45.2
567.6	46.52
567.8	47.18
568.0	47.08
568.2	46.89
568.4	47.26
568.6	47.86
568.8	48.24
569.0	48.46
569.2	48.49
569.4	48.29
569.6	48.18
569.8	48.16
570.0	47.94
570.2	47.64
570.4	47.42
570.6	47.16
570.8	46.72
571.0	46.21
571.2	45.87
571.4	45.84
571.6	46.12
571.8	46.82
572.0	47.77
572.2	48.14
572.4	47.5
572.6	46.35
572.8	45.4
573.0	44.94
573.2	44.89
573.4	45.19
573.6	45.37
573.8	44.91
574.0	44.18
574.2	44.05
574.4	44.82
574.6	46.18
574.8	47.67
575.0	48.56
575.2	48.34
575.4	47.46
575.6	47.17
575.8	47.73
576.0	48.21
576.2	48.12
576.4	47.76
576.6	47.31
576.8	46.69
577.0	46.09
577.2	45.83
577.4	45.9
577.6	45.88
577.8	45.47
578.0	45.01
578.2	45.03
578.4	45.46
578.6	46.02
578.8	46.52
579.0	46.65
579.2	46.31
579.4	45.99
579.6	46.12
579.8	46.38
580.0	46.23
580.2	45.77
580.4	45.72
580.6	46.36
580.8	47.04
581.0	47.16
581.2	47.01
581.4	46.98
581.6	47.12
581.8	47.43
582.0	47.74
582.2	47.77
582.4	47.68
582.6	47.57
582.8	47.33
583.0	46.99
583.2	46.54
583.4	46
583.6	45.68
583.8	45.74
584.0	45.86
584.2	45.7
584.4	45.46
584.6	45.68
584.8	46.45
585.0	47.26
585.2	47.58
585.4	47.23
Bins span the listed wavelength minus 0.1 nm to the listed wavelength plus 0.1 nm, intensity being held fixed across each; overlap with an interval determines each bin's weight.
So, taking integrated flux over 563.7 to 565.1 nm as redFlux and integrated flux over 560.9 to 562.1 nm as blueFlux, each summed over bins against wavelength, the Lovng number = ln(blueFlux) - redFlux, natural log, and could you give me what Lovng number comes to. -59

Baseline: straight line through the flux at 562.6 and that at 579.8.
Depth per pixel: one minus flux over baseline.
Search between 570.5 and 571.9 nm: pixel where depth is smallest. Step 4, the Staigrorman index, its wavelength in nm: 570.6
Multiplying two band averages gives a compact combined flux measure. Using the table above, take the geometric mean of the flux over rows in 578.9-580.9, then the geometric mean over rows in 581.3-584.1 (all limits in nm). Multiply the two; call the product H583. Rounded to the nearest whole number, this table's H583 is 2169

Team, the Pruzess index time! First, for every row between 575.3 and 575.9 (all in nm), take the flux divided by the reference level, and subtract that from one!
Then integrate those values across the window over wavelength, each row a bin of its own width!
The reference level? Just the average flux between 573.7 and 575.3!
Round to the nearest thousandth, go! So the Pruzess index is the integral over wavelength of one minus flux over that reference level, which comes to -0.018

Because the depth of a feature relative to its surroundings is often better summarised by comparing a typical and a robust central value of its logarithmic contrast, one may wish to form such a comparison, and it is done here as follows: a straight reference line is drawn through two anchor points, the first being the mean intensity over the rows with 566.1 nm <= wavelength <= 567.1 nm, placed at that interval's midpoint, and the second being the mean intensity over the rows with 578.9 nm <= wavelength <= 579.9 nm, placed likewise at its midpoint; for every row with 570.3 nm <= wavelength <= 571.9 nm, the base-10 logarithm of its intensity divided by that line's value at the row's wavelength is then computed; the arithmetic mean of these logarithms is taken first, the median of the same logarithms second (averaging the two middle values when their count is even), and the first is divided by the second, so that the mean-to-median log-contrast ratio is 1.0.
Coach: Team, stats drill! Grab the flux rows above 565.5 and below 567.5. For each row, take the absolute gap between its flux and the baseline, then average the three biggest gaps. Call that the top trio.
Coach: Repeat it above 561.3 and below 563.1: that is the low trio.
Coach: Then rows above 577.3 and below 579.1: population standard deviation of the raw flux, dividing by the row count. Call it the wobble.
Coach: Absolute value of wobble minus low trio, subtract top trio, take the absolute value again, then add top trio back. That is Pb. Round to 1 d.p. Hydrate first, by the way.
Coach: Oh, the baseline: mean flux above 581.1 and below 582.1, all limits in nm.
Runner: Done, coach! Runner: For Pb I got 6.4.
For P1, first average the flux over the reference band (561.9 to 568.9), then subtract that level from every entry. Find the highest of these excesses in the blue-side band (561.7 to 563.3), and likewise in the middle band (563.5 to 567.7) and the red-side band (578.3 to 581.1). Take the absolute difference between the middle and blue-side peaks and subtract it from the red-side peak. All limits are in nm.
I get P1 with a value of 0.3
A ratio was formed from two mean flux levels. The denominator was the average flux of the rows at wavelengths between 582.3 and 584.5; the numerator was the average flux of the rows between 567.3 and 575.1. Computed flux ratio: 1.01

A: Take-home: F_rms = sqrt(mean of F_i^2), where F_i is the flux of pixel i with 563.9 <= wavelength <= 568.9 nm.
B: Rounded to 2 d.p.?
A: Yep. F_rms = 45.46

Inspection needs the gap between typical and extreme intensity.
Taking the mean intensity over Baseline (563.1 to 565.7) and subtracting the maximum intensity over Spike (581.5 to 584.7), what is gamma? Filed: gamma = -2.3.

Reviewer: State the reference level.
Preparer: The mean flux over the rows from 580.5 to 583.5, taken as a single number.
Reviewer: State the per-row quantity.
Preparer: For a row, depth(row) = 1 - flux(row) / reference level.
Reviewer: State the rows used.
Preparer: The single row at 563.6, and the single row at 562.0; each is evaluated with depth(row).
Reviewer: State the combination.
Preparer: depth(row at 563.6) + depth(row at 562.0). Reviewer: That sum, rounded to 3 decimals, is 0.019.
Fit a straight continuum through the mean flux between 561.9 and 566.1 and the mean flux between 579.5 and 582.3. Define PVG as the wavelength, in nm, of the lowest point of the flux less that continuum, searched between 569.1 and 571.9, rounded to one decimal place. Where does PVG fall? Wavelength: 571.4 nm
